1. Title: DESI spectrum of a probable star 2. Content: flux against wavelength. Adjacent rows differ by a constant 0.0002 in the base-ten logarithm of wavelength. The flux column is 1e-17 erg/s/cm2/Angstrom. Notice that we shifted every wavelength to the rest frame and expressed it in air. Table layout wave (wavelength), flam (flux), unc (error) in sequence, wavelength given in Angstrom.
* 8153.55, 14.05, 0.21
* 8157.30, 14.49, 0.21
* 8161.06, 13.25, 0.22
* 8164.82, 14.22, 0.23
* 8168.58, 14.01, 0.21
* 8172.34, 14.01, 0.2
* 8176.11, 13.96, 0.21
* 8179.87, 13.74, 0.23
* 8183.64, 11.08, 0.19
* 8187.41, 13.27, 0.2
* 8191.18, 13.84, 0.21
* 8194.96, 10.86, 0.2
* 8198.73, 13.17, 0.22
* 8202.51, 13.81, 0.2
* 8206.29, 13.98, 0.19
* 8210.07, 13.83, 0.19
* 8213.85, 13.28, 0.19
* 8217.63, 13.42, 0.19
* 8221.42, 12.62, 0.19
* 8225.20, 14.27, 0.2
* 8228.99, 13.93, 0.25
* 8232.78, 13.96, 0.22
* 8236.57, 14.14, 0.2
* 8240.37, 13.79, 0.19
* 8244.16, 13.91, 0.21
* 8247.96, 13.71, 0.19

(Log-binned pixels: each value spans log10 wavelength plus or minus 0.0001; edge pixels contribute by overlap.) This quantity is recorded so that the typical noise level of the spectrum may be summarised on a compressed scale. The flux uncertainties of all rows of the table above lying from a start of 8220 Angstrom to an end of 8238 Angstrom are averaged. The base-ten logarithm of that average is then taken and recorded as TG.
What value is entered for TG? -0.67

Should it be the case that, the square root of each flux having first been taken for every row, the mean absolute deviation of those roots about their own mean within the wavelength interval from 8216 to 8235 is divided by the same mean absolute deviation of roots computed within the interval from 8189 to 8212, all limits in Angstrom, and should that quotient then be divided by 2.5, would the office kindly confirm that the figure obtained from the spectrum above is 0.23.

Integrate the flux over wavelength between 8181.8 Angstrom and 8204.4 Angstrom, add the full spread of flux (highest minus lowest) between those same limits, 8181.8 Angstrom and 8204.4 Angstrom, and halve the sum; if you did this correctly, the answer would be 145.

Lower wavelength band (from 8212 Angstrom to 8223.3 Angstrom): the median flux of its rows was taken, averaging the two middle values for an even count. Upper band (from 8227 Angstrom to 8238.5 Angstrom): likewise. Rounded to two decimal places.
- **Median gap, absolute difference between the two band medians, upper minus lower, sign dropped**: 0.68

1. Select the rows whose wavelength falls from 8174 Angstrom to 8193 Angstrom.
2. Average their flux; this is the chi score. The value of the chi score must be 13.2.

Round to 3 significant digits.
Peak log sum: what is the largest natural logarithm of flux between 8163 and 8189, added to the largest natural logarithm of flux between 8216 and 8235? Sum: 5.31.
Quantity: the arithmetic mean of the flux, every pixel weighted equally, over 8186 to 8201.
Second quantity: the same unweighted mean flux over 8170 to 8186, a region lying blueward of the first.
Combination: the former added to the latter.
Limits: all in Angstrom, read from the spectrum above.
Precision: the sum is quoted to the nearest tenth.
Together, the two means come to 26.0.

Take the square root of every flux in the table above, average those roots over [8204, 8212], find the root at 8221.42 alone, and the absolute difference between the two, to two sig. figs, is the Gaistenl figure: 0.18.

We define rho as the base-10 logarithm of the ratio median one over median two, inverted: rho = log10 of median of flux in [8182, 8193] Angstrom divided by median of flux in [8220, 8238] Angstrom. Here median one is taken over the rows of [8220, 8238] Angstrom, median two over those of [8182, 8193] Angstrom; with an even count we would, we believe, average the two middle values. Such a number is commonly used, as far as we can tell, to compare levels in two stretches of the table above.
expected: -0.022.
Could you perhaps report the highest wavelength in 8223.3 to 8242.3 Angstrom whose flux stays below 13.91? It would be 8240.37 Angstrom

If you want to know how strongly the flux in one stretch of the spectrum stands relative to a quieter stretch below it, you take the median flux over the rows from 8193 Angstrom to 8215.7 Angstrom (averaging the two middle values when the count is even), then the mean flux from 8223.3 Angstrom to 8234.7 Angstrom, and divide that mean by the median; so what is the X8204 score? 1.04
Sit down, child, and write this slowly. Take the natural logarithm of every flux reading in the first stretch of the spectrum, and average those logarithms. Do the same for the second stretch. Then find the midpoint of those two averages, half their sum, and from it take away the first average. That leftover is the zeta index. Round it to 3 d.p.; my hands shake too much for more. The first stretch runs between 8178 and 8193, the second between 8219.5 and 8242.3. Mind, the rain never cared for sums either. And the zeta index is 0.032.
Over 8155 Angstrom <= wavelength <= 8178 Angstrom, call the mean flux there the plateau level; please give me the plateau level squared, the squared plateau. 196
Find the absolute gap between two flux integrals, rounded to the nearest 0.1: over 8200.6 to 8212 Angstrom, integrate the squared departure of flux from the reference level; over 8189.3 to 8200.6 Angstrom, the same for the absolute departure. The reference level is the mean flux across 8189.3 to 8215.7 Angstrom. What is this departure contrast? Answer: 7.1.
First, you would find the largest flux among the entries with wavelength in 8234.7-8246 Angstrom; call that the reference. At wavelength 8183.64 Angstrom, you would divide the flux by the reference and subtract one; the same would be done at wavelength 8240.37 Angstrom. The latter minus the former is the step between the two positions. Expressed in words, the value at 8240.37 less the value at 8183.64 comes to 0.19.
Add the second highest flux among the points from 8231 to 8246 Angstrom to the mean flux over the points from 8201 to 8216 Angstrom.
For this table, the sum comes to 27.7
